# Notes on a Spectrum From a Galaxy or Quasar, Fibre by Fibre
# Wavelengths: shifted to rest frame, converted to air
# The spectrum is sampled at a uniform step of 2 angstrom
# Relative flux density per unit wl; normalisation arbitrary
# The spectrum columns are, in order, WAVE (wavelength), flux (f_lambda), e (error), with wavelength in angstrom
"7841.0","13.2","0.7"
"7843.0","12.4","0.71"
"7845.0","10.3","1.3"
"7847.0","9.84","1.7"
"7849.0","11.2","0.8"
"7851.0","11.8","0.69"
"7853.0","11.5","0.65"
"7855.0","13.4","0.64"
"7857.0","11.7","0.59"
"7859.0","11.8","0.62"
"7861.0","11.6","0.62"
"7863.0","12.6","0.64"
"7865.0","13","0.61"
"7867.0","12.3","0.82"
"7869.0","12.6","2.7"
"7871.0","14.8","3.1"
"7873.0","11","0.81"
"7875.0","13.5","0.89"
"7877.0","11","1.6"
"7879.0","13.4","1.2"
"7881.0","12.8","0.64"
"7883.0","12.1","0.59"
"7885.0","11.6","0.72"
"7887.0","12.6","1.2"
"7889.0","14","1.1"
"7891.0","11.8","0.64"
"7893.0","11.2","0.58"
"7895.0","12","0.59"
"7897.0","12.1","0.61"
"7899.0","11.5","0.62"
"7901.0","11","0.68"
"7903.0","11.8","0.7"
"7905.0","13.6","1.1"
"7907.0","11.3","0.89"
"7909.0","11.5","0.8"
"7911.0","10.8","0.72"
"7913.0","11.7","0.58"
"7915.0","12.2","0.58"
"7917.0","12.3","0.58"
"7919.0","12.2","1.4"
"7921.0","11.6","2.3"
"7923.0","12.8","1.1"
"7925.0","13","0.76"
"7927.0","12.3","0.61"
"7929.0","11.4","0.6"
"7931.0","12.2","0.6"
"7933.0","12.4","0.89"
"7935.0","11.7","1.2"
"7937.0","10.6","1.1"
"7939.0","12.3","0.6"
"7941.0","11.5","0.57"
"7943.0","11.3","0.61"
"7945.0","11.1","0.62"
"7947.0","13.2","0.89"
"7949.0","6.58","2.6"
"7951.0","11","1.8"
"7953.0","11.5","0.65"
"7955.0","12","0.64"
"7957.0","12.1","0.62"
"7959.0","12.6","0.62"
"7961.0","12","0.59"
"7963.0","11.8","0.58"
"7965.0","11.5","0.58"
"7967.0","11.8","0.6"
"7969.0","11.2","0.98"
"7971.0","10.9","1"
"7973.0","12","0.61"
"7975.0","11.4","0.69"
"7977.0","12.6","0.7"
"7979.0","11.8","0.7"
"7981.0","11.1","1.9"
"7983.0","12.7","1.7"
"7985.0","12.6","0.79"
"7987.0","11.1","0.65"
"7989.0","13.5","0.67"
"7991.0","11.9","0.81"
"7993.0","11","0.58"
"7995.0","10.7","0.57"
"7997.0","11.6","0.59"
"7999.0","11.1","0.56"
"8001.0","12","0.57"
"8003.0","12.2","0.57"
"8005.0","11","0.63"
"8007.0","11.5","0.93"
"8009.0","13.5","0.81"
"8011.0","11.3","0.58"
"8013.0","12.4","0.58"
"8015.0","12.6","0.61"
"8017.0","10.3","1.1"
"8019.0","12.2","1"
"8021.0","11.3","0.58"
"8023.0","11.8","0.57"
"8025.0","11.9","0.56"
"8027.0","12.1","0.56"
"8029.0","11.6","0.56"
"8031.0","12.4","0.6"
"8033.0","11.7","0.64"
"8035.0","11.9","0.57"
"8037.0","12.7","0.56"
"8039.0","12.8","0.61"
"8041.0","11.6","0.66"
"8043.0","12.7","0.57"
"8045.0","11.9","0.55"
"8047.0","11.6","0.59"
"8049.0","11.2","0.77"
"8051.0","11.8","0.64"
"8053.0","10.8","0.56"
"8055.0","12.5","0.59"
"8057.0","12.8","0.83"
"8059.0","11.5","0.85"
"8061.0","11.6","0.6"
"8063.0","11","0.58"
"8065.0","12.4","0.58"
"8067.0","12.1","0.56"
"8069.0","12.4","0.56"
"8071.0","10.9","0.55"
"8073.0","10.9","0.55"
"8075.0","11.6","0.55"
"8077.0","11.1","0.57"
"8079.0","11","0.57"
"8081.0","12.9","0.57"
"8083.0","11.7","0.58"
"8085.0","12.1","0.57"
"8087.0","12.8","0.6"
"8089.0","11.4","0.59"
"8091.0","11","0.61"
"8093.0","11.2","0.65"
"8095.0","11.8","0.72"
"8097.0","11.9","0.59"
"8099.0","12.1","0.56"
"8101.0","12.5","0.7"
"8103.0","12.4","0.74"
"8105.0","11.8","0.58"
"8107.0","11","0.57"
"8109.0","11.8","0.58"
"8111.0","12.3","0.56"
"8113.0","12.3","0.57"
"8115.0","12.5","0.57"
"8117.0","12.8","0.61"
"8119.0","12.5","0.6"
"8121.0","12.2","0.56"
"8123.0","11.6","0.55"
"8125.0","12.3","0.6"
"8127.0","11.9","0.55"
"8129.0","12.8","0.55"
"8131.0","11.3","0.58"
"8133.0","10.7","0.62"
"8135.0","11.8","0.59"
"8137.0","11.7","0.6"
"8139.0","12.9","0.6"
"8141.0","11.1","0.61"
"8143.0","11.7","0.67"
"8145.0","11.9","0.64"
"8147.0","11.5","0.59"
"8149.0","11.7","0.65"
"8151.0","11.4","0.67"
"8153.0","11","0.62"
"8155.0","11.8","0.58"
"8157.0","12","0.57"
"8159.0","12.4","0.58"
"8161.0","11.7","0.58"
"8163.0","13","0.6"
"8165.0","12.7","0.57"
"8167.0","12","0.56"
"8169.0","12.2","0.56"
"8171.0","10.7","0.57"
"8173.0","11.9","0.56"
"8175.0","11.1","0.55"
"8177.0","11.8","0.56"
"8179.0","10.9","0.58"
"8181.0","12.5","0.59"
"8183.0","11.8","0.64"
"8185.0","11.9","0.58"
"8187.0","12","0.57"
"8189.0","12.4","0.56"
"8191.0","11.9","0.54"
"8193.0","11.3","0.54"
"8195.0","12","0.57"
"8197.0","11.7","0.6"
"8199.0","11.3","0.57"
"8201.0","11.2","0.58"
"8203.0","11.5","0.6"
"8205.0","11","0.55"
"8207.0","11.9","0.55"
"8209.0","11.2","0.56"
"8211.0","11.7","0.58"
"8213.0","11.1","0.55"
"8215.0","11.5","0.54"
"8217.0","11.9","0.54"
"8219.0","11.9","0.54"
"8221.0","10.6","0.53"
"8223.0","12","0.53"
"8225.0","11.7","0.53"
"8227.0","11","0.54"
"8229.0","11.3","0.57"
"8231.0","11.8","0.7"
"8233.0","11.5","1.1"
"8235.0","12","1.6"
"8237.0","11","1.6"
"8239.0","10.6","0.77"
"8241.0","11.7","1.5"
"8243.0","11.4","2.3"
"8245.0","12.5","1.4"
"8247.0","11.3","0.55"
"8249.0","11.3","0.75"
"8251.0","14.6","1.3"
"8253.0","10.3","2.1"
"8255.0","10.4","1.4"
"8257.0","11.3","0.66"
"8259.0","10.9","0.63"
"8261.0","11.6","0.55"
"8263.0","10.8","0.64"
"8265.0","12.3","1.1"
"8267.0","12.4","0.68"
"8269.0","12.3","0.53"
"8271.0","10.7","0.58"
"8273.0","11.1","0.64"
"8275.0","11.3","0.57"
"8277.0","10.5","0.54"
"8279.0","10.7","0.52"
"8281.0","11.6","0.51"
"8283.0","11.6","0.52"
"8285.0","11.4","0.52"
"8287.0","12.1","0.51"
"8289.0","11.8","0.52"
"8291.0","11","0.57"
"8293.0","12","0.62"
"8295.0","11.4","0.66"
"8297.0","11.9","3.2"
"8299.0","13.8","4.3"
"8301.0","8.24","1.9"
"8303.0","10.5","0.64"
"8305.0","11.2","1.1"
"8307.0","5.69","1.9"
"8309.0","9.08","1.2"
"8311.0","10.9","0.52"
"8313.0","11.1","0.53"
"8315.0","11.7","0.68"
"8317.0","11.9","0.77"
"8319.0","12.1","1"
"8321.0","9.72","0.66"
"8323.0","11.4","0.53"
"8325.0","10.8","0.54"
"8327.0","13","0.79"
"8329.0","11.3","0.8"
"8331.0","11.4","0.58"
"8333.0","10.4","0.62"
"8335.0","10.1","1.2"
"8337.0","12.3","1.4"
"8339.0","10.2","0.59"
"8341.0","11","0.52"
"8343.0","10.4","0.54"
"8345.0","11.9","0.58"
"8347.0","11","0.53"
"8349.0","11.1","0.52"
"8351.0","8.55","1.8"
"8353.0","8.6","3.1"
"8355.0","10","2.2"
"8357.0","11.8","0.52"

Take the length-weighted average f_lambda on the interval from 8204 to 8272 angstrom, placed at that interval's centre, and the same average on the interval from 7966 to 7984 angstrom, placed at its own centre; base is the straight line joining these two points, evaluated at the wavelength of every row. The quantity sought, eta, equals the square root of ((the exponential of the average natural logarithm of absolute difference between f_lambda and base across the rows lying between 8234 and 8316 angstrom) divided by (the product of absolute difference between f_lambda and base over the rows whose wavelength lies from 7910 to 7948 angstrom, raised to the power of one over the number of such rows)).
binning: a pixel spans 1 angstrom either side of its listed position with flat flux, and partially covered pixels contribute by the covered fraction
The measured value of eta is 1.0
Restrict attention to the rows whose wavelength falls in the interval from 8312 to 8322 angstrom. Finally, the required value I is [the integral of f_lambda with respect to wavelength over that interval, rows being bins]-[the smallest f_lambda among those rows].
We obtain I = 103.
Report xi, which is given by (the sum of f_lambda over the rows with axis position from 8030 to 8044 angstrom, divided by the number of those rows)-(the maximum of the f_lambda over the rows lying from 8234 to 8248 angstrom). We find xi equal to -0.24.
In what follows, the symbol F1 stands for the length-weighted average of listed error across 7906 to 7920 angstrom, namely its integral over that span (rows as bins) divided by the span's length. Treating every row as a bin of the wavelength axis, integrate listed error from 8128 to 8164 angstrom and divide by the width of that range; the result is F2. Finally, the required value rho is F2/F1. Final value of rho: 0.76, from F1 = 0.8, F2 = 0.6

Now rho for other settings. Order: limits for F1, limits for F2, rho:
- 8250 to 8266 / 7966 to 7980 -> 0.72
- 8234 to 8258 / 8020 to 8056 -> 0.45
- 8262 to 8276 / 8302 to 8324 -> 1.28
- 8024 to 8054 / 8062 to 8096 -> 0.98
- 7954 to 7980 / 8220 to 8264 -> 1.48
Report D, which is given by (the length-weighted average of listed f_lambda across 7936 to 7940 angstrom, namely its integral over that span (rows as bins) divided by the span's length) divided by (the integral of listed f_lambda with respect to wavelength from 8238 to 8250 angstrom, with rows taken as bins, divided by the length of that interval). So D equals 1.00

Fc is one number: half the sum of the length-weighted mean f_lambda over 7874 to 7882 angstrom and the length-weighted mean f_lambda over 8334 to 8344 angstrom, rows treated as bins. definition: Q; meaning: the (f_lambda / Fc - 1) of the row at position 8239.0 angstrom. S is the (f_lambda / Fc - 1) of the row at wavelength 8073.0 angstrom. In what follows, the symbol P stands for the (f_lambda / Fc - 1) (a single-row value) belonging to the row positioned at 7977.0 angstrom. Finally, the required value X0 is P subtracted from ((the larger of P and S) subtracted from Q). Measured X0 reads -0.24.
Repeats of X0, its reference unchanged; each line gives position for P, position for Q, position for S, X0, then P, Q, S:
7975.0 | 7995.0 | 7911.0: -0.03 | -0.029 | -0.088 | -0.08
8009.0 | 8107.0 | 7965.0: -0.36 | 0.150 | -0.063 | -0.02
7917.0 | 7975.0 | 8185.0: -0.12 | 0.048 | -0.029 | 0.01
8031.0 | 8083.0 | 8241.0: -0.12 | 0.056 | -0.003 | 0.00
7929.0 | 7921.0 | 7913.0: 0.02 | -0.029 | -0.012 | 0.00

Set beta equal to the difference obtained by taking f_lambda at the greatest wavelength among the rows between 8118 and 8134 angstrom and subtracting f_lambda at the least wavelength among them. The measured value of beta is -1.8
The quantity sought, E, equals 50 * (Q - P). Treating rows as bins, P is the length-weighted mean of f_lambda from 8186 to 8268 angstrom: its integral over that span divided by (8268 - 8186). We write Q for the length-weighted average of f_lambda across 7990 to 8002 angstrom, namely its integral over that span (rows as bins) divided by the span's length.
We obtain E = -9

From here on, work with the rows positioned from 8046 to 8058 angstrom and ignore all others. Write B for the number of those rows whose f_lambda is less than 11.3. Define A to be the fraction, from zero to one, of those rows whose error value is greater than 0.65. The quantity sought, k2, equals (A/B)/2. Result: 0.08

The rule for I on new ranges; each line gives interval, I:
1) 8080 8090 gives 110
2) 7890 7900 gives 106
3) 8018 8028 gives 107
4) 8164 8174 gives 108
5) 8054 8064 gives 108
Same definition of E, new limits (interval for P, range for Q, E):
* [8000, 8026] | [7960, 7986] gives -2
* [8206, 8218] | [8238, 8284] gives -5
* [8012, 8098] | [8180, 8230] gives -10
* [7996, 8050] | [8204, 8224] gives -20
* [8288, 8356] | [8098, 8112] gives 59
